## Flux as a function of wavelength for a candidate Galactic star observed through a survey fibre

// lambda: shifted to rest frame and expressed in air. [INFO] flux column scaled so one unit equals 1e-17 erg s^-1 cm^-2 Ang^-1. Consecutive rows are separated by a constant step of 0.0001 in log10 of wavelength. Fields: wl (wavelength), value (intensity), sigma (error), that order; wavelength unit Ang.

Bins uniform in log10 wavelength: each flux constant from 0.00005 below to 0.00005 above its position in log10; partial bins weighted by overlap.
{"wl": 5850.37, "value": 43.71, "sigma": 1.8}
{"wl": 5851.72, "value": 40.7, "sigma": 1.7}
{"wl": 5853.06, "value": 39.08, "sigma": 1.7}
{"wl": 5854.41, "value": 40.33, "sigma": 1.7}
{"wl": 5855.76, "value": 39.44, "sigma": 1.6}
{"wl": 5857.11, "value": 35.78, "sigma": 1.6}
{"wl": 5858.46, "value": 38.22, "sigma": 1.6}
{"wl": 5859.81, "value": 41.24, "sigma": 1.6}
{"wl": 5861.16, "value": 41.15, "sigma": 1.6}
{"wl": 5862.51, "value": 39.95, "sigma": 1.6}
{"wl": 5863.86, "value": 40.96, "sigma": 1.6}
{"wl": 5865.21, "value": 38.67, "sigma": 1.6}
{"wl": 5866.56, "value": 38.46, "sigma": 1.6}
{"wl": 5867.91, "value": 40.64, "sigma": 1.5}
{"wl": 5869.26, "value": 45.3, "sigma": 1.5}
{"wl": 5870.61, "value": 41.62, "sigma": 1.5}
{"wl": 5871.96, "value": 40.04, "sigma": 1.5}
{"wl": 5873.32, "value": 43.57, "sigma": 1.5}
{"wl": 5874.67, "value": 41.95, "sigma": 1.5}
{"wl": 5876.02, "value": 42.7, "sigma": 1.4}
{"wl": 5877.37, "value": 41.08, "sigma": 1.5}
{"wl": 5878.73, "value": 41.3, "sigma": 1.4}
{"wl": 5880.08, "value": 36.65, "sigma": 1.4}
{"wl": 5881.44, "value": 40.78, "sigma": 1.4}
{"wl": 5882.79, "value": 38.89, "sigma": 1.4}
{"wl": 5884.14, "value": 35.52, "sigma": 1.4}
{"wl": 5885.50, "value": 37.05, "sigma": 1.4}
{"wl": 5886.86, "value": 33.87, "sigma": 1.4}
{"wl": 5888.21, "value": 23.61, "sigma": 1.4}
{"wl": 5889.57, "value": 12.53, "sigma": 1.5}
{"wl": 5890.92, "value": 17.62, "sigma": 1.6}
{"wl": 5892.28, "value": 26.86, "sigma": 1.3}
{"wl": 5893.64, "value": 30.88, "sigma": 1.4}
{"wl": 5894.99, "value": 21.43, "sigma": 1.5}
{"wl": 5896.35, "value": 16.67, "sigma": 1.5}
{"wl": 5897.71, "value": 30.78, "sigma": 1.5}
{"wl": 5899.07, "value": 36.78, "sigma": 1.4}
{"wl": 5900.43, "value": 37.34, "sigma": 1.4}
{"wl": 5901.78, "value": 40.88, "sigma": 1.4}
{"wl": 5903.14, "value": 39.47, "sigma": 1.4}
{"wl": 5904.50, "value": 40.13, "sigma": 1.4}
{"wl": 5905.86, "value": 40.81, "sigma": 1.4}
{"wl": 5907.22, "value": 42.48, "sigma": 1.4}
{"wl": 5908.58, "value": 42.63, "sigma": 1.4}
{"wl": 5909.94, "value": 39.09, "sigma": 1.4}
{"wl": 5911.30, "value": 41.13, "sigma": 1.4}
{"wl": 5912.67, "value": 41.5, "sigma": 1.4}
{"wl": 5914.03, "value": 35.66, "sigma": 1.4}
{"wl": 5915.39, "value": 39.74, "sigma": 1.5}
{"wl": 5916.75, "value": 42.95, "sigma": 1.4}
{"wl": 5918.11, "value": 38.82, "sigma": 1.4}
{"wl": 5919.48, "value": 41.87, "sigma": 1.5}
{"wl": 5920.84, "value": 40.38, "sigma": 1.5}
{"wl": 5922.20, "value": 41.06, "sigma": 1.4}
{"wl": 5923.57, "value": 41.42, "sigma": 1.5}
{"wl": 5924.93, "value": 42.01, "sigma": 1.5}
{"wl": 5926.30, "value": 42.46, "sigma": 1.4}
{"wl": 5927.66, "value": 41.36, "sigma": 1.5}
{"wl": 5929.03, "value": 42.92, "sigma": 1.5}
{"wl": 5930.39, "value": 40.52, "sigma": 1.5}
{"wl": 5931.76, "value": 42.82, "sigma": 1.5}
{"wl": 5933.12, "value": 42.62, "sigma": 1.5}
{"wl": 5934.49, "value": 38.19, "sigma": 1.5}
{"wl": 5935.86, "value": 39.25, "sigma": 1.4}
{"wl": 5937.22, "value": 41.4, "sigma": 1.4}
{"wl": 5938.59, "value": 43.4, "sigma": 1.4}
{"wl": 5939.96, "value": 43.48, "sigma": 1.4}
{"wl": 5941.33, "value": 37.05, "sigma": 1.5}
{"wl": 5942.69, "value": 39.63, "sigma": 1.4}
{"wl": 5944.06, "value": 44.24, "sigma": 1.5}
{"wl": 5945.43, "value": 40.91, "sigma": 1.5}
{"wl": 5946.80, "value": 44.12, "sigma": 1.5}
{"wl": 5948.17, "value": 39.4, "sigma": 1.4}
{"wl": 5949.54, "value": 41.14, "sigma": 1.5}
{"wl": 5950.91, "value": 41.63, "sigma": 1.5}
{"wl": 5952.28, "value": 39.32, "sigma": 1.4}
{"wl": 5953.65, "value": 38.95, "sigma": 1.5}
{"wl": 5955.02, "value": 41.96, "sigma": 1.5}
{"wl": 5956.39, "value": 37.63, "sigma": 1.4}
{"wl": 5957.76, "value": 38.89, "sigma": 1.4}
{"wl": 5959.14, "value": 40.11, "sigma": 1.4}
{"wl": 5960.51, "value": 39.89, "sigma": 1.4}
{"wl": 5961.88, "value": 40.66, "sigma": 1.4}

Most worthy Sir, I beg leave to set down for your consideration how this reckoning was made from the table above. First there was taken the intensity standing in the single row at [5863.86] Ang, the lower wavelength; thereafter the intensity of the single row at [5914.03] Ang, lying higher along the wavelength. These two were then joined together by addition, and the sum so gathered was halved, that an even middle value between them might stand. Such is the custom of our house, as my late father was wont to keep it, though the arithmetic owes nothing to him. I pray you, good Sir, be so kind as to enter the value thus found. 38.3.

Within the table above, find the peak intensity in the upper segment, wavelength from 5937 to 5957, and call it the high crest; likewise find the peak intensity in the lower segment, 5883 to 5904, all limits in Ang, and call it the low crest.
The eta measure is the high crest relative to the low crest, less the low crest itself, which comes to -39.8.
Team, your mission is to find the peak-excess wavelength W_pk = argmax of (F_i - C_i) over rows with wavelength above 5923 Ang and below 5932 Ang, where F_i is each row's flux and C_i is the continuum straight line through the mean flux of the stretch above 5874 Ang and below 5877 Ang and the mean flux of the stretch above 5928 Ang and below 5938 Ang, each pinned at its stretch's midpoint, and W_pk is 5929.03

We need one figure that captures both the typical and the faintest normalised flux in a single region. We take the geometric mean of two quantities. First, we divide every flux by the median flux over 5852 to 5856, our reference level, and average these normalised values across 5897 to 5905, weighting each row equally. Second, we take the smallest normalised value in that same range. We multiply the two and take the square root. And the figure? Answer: 0.86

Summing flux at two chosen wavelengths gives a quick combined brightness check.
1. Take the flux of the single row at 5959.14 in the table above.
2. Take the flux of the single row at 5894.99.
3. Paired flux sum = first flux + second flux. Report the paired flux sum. 61.5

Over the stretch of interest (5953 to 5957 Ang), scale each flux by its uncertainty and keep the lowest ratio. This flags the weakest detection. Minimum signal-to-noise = 26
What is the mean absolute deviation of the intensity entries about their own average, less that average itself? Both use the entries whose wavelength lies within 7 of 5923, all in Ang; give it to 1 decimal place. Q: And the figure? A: -40.6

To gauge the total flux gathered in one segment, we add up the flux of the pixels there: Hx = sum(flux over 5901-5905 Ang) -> 120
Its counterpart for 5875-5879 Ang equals 125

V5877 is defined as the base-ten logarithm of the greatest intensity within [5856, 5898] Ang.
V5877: 1.66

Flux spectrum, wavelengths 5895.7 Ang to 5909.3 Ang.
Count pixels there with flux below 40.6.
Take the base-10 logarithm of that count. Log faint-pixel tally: 0.78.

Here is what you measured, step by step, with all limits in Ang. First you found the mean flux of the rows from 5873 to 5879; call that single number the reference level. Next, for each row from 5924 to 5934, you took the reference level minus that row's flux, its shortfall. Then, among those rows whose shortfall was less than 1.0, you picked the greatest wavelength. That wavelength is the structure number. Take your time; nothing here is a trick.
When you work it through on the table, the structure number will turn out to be 5933.12 Ang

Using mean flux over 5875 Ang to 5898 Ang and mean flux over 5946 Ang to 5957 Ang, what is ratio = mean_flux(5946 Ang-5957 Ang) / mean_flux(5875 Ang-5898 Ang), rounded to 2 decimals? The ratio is 1.30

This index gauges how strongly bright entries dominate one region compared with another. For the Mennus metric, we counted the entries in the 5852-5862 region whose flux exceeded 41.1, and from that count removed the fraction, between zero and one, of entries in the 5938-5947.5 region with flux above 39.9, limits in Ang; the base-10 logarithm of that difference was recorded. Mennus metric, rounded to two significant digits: 0.11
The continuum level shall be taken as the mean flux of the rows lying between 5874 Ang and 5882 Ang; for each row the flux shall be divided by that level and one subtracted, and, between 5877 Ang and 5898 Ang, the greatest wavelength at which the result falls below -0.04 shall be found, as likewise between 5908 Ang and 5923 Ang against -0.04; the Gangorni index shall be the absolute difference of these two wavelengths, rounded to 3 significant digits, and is 20.4 Ang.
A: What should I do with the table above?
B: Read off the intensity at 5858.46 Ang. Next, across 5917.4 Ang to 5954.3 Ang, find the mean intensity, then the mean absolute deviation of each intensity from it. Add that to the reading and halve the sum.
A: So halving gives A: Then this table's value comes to 19.9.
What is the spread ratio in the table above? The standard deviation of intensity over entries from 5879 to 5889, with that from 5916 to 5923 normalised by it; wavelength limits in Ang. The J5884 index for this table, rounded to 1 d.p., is 0.3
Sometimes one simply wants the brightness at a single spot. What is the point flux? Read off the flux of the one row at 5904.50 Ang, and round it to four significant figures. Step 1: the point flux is 40.13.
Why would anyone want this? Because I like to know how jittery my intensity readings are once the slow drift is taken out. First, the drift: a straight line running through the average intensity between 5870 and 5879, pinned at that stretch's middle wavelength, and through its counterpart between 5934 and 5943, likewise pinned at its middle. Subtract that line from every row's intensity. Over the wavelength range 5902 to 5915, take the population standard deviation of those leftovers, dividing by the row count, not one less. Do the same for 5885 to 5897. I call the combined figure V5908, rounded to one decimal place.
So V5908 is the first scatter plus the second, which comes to 9.8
